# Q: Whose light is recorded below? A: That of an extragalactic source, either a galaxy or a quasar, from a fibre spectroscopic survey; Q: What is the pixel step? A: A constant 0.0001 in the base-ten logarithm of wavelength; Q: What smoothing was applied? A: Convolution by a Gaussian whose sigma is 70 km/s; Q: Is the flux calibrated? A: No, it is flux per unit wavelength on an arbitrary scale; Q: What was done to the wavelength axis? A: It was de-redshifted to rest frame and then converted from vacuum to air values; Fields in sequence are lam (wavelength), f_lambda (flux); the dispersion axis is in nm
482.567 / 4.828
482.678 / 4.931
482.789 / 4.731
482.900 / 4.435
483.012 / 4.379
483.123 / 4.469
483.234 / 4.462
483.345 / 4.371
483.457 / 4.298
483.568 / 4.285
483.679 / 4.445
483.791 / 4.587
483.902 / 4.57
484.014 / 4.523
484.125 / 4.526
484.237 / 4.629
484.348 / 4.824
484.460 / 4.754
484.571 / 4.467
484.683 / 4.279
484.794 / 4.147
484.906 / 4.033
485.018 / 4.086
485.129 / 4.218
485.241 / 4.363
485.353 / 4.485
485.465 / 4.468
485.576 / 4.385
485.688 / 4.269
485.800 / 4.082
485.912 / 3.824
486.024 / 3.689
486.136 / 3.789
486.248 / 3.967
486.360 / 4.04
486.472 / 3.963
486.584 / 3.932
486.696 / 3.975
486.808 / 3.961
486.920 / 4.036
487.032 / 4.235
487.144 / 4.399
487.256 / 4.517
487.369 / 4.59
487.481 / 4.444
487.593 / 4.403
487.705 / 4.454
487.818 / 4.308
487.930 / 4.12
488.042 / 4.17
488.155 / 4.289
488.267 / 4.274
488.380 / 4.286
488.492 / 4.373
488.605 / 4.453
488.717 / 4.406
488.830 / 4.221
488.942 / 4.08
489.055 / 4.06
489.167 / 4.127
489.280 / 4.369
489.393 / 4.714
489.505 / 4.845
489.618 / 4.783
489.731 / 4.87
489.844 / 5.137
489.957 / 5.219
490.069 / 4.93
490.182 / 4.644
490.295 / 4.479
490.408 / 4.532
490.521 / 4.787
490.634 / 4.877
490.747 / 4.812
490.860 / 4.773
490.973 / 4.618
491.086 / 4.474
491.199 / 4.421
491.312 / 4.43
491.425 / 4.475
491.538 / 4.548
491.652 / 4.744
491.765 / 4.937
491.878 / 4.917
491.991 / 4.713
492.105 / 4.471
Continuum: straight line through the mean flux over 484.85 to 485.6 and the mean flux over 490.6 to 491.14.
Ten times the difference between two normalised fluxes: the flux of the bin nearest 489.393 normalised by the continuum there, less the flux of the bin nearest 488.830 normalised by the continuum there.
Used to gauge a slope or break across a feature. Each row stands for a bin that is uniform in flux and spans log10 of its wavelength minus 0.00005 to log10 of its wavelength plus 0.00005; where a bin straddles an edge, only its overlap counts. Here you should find 1.0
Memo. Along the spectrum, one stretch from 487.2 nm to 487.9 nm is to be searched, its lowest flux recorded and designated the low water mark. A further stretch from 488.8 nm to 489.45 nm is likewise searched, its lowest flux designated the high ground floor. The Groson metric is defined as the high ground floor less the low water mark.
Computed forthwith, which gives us -0.25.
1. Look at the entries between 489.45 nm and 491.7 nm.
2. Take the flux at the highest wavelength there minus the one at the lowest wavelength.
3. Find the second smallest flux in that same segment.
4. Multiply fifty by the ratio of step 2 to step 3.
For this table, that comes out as -1.1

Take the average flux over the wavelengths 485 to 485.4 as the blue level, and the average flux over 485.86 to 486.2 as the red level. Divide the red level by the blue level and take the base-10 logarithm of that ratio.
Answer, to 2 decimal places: -0.06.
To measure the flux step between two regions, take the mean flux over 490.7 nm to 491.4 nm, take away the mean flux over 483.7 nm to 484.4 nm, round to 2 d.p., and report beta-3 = -0.02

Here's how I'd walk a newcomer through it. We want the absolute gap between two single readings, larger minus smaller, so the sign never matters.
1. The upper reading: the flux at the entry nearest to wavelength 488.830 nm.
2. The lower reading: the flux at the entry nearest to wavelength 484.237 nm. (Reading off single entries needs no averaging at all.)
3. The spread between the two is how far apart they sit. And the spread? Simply 0.4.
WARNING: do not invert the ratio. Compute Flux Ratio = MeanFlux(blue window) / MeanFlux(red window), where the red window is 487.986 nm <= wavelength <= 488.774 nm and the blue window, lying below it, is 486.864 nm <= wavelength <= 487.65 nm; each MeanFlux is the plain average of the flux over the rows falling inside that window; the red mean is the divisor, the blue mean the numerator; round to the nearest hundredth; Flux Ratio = 1.01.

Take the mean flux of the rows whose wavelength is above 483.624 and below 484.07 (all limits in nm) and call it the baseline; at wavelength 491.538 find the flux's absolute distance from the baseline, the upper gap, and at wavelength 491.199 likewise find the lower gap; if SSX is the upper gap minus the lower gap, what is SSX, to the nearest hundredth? -0.09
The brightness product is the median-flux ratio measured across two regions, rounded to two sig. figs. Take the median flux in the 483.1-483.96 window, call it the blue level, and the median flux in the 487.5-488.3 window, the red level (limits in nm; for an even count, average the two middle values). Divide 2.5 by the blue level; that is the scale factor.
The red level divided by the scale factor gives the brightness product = 7.6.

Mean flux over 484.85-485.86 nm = 4.3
